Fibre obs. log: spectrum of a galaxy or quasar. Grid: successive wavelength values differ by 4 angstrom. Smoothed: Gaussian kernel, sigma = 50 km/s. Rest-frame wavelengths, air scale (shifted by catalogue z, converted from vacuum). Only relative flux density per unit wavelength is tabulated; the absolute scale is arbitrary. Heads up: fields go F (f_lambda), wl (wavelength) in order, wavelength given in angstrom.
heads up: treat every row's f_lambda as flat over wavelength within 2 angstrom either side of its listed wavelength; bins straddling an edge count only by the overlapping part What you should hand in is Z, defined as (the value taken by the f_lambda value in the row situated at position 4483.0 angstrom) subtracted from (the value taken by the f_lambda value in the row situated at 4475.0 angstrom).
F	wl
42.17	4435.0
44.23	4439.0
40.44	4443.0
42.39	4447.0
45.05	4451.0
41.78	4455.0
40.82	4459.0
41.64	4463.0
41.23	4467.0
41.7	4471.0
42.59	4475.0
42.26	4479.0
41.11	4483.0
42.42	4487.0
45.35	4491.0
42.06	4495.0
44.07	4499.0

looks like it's 1.5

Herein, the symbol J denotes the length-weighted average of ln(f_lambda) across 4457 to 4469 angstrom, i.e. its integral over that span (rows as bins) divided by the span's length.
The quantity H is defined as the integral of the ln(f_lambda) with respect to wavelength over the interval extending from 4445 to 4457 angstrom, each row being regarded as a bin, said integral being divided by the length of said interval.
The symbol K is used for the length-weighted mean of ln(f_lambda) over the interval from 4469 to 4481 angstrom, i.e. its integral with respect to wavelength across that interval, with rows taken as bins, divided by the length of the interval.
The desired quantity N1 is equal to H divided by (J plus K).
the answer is 0.504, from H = 3.762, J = 3.72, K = 3.74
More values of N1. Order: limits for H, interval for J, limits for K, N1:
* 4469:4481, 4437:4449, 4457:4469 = 0.501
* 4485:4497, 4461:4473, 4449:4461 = 0.504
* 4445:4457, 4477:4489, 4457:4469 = 0.505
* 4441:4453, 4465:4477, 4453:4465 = 0.503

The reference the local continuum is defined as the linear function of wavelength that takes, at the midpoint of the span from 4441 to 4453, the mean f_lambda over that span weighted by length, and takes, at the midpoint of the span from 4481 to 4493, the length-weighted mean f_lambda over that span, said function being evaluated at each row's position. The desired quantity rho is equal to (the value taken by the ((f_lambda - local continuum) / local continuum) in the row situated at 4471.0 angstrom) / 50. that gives -0.0005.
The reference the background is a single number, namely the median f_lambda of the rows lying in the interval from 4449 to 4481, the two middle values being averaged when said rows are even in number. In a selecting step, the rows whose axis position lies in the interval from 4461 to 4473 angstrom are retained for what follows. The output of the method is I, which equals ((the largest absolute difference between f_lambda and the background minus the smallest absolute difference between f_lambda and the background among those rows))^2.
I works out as 0.2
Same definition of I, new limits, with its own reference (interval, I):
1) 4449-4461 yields 10.7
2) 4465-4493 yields 12.7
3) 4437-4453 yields 7.1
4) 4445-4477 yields 10.7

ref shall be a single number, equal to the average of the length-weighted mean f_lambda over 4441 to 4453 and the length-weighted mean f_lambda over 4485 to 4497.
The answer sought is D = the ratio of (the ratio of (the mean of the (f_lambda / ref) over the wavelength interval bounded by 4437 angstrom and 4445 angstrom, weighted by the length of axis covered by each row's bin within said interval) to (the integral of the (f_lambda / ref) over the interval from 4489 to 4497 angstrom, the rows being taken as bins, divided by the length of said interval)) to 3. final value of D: 0.323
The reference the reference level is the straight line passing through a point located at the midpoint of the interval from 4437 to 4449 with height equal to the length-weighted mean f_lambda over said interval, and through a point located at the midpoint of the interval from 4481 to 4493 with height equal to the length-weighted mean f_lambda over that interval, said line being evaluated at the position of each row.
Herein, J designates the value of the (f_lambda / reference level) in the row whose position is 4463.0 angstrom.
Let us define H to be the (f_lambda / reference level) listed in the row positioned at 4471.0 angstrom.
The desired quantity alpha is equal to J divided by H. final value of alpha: 1.00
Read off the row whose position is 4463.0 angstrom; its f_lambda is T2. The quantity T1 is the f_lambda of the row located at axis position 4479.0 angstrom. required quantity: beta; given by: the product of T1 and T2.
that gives 1760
